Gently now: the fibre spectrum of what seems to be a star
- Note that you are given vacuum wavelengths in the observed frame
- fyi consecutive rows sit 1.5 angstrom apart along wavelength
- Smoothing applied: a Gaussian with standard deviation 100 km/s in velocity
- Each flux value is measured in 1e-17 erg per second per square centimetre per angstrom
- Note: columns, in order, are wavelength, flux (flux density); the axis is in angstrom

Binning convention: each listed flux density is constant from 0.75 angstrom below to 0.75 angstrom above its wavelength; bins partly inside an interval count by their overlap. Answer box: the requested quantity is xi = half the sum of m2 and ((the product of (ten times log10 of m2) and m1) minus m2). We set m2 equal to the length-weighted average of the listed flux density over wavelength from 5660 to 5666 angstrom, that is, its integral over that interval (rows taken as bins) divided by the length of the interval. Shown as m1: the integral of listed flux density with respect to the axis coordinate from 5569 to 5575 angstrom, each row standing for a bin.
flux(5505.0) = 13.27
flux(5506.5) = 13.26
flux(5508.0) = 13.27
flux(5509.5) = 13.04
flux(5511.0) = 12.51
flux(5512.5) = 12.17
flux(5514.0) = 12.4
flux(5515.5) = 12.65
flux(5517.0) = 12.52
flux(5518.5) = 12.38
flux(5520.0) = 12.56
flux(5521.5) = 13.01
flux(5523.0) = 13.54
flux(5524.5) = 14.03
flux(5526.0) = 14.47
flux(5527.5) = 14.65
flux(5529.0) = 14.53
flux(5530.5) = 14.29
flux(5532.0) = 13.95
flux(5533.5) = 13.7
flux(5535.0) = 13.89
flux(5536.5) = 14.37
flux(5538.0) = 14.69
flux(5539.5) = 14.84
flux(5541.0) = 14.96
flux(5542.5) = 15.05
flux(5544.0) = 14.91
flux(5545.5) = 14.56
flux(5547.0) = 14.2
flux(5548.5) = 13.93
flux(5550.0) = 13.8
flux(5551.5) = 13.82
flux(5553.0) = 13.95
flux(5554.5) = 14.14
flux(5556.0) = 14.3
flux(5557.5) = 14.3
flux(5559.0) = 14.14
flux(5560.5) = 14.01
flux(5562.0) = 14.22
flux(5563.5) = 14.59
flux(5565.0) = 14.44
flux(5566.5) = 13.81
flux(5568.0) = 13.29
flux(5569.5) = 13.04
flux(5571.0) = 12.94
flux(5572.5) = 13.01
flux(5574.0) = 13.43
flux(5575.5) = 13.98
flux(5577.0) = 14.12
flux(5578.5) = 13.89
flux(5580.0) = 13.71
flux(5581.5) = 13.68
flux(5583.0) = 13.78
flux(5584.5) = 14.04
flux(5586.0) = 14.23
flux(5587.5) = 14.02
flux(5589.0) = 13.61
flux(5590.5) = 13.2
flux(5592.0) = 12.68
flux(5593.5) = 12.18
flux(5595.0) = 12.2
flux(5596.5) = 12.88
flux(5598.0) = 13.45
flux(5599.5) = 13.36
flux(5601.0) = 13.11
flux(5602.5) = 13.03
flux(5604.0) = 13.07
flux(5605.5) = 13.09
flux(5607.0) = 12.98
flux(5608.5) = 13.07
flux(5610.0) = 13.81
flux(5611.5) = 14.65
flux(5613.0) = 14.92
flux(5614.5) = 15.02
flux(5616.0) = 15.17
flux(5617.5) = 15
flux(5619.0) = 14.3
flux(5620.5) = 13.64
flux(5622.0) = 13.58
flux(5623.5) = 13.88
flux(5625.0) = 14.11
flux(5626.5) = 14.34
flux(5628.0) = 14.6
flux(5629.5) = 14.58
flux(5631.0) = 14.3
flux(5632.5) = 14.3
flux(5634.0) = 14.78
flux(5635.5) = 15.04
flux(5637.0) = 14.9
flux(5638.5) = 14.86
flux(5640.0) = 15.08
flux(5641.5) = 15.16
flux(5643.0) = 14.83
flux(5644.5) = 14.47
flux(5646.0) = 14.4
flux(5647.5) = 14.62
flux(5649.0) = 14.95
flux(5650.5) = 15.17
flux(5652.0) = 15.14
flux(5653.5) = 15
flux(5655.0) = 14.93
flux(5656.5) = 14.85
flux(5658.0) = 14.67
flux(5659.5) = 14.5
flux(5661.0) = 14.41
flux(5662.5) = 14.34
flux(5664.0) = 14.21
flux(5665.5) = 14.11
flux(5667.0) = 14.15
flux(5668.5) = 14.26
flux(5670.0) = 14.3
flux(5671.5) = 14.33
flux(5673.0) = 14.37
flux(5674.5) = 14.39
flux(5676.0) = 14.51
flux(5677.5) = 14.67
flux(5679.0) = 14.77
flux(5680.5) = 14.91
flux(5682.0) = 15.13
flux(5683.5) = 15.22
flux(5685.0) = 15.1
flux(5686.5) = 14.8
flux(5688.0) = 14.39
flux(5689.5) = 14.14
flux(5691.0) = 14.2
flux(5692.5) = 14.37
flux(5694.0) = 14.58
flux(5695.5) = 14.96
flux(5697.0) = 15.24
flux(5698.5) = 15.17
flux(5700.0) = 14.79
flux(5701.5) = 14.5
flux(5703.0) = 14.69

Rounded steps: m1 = 79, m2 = 14.3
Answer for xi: 455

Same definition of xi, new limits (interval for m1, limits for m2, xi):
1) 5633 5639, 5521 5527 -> 509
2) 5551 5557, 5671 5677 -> 489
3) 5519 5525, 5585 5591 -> 452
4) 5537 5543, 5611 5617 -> 524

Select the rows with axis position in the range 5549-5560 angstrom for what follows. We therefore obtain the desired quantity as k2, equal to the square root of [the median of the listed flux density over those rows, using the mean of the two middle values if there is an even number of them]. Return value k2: 3.76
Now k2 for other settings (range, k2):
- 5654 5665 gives 3.81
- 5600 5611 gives 3.62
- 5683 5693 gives 3.79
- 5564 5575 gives 3.65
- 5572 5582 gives 3.70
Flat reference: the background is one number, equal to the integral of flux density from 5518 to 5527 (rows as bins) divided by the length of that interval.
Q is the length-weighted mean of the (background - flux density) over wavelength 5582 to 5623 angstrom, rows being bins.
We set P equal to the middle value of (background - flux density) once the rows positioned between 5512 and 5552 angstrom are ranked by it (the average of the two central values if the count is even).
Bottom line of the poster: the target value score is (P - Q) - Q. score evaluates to -0.1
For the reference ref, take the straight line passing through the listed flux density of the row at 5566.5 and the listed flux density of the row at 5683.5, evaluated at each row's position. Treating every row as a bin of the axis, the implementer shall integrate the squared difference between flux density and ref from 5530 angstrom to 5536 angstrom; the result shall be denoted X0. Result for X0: 2.2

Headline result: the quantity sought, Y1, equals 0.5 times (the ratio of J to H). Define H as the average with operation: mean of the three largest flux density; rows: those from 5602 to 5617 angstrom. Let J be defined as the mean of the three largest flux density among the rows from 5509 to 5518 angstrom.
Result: 0.42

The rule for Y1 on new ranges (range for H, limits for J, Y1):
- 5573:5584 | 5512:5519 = 0.45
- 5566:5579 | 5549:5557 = 0.50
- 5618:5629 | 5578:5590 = 0.49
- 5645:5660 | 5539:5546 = 0.50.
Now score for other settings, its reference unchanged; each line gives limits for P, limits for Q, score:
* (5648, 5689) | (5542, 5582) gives -0.1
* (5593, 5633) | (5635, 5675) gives 2.1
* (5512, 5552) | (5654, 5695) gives 1.7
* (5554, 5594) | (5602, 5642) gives 1.3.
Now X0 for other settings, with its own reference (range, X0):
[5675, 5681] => 1.4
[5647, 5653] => 0.4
